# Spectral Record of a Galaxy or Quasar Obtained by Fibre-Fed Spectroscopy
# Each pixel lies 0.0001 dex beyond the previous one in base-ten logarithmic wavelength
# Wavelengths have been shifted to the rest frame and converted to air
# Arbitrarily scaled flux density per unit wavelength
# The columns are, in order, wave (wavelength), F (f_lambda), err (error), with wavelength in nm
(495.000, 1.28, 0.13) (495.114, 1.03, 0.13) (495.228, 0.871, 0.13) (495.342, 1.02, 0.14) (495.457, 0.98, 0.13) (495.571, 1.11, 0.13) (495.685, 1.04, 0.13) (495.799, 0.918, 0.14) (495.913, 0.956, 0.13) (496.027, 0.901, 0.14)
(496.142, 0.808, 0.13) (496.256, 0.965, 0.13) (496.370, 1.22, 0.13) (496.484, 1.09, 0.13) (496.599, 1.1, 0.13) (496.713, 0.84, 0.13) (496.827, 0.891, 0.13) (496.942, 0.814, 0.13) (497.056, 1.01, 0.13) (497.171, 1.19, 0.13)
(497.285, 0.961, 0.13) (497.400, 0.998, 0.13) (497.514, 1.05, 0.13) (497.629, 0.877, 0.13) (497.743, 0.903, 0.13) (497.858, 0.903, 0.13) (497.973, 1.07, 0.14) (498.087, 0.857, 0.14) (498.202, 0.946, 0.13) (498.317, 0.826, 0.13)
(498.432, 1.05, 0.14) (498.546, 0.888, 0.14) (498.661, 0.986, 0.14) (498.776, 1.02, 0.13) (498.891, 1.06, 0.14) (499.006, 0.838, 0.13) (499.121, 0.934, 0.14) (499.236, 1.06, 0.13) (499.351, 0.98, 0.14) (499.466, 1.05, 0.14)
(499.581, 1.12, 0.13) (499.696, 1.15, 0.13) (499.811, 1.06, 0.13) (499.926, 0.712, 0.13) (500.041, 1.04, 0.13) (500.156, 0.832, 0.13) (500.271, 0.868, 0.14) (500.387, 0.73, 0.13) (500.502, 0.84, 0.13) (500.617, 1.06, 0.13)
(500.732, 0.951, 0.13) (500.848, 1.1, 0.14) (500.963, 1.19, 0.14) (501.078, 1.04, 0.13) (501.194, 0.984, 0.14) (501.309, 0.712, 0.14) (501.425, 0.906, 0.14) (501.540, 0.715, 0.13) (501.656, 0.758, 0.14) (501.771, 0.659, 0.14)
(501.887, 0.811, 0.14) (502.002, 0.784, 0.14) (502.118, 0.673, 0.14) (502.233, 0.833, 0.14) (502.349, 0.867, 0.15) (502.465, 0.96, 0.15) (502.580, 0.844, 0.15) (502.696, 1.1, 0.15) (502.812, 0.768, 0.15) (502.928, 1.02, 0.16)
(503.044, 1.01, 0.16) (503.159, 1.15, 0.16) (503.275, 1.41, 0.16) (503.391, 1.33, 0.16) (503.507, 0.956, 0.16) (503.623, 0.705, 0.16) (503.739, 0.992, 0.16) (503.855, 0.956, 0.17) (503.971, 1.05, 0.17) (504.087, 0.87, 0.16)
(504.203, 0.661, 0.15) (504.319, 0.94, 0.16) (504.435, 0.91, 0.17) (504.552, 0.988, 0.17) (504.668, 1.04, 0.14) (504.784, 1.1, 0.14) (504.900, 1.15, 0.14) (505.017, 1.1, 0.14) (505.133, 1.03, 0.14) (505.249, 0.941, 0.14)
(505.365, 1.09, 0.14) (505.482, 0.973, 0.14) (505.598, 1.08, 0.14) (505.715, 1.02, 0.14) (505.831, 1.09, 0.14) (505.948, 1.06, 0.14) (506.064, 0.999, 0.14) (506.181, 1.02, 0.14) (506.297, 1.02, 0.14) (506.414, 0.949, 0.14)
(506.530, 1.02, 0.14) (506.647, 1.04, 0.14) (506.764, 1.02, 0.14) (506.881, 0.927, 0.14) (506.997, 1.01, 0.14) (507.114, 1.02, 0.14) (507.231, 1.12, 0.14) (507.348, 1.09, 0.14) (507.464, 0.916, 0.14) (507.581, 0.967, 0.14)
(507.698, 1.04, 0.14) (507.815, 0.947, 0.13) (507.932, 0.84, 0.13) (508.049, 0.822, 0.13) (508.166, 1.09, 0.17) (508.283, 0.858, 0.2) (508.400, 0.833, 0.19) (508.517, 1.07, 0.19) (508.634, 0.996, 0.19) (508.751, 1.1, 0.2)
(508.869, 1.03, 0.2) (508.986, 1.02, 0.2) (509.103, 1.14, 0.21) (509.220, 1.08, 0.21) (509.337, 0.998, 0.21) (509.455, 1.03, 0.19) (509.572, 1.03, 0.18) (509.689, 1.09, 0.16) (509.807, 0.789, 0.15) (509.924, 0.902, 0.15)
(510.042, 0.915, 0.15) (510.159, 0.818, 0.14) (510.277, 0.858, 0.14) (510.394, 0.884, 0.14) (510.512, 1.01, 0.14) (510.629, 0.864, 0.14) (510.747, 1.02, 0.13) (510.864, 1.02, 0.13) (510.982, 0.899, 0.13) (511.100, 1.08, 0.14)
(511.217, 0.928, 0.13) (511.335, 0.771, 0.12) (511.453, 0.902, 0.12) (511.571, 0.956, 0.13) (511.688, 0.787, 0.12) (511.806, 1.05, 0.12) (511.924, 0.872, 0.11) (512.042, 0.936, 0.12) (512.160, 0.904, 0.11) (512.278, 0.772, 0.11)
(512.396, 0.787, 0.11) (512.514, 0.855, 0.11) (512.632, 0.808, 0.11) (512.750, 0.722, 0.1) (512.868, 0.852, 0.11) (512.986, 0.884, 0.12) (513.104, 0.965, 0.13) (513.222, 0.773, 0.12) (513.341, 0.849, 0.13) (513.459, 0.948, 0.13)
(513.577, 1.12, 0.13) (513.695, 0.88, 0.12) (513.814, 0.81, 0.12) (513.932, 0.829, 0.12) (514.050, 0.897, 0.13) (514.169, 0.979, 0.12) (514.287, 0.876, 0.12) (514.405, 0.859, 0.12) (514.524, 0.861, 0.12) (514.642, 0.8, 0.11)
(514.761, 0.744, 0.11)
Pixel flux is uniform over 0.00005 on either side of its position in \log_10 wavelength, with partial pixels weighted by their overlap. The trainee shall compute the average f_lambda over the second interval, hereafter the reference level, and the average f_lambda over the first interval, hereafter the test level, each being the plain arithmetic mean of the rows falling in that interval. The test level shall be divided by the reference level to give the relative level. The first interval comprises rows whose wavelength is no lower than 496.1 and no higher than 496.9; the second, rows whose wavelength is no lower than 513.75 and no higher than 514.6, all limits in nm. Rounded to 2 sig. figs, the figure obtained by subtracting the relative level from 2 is 0.87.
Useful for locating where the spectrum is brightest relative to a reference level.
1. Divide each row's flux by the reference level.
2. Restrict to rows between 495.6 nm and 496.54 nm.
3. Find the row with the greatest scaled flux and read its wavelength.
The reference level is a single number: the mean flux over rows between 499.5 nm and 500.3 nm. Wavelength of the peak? 496.370 nm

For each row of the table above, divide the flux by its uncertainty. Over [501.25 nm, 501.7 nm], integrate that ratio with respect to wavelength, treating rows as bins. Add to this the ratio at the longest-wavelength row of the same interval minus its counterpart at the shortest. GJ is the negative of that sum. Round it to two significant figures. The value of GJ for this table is -2.9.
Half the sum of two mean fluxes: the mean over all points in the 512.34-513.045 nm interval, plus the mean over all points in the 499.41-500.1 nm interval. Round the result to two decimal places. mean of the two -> 0.92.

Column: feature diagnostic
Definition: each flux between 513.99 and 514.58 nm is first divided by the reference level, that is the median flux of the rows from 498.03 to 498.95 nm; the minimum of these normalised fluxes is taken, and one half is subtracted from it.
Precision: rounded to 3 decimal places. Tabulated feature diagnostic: 0.389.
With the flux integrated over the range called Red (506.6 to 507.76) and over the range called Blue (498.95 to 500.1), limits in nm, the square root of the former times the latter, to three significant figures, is 1.16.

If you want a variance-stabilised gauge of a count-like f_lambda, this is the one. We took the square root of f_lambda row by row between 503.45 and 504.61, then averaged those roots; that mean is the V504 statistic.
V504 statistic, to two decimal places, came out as 0.95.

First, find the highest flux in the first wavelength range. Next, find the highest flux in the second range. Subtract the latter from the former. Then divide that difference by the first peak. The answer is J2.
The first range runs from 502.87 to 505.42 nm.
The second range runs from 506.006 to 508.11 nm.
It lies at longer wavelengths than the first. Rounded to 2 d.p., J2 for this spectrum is 0.21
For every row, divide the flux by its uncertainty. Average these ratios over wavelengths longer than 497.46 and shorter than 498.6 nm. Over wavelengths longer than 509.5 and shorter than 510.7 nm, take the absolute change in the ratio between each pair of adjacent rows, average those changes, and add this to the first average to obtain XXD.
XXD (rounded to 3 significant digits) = 7.68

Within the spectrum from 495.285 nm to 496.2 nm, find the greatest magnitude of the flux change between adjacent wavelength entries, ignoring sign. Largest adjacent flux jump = 0.13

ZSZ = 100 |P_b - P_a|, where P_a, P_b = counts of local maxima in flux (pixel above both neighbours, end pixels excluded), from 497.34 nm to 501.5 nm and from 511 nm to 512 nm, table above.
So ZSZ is 900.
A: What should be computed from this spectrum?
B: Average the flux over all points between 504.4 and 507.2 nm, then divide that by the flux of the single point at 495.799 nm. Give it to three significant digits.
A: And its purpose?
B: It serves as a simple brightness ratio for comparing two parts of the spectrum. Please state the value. 1.12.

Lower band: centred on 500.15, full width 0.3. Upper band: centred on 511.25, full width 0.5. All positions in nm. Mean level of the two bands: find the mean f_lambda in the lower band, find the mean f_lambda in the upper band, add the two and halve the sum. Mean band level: 0.92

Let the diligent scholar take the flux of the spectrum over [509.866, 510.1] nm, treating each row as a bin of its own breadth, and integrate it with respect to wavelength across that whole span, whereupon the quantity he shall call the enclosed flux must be 0.21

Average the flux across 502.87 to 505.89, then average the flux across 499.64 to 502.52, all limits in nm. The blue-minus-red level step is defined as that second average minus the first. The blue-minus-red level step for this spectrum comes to -0.13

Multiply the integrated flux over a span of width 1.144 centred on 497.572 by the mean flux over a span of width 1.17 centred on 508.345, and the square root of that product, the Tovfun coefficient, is 1.04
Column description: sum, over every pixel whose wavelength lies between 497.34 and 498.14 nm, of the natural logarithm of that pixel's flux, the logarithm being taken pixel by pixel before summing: -0.38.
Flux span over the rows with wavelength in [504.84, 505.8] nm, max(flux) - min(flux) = 0.21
